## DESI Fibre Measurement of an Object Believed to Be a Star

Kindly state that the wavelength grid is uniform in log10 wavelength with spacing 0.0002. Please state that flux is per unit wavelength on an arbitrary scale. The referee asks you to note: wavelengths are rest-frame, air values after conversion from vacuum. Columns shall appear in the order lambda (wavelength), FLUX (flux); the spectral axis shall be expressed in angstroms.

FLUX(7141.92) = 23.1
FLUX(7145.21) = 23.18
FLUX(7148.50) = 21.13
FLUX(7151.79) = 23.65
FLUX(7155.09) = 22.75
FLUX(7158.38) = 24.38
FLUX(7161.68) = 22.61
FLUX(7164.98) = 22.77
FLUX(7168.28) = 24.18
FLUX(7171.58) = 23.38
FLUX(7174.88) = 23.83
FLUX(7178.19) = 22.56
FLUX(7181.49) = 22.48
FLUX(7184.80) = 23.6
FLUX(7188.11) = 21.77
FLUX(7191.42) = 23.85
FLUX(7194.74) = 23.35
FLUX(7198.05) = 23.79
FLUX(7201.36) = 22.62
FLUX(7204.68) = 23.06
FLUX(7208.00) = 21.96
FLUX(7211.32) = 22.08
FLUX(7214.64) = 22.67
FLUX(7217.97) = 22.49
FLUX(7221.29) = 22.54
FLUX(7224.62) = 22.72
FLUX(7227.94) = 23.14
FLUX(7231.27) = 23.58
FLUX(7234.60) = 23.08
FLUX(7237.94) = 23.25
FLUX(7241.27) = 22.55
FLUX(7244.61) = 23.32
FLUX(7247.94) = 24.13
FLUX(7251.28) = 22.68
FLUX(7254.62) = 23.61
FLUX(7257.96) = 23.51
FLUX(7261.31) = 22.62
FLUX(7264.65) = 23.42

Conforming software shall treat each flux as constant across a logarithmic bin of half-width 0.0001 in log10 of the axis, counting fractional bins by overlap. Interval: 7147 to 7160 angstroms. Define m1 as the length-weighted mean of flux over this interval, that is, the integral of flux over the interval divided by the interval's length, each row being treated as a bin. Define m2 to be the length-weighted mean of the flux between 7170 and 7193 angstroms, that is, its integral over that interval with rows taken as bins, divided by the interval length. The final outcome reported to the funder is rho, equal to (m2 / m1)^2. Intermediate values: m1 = 23.0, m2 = 23.1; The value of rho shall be 1.01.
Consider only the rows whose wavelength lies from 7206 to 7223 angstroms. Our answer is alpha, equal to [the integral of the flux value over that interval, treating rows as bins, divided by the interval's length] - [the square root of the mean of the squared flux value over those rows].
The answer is 0.007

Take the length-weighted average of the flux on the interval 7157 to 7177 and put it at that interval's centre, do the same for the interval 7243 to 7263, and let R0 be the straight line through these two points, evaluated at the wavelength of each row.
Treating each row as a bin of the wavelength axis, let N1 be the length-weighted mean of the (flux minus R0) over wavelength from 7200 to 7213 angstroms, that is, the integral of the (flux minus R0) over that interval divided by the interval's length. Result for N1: -0.98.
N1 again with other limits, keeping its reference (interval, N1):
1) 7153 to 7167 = -0.33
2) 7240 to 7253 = -0.14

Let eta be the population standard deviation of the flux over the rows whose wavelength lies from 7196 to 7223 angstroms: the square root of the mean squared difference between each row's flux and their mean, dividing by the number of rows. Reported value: 0.5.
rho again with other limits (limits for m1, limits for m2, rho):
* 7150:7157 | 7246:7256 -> 1.02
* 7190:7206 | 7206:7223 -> 0.92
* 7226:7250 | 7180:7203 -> 0.98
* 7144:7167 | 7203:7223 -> 0.96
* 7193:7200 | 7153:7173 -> 0.98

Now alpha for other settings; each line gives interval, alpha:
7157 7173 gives -0.027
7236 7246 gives -0.028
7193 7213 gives -0.006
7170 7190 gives 0.001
